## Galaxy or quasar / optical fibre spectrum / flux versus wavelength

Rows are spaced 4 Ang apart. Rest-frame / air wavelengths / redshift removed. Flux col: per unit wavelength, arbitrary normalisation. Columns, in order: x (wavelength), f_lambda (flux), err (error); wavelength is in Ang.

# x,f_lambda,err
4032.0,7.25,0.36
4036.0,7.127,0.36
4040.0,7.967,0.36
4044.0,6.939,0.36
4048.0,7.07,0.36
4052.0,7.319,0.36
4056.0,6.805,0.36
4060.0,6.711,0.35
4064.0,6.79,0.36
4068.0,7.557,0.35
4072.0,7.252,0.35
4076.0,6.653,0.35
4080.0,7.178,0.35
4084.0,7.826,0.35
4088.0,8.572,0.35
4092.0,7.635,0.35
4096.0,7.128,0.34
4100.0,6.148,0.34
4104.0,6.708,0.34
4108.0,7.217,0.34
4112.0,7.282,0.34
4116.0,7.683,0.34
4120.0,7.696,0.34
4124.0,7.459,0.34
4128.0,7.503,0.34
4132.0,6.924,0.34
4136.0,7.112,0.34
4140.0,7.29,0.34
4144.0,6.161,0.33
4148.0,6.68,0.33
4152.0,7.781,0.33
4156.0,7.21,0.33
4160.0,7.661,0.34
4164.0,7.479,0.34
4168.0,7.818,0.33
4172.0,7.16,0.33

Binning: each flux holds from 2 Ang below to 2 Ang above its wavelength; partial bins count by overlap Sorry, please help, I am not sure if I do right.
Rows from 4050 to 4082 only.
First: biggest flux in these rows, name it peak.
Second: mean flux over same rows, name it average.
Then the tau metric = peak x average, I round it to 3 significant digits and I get 53.1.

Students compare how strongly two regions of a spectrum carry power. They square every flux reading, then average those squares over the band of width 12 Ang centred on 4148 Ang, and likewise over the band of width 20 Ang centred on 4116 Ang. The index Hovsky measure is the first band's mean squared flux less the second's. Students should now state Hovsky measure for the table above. -8.1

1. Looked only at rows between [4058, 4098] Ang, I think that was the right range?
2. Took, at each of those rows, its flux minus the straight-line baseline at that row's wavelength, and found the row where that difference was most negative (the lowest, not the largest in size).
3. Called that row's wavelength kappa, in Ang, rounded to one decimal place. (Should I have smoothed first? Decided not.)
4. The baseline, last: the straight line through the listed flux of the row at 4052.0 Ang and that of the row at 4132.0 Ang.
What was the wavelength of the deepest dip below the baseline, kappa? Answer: 4060.0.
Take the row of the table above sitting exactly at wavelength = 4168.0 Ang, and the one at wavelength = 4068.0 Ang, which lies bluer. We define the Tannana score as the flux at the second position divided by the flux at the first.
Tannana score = 0.97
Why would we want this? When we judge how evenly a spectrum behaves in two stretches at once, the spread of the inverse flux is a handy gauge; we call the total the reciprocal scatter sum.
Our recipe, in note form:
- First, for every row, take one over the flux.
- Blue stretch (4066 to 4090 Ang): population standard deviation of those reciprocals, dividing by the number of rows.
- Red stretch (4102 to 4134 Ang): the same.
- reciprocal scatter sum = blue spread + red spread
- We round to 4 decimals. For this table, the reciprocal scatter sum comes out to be 0.0168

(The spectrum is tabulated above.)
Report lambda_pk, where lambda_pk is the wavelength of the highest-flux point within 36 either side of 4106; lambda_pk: 4088.0 Ang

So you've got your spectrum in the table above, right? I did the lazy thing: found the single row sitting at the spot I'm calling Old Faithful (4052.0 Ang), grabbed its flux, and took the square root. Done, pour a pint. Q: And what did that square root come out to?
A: 2.71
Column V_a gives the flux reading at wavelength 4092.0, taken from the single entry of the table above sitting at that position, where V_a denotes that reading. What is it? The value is 7.635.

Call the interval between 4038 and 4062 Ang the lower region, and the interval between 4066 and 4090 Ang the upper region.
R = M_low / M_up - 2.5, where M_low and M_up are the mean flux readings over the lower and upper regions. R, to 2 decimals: -1.55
